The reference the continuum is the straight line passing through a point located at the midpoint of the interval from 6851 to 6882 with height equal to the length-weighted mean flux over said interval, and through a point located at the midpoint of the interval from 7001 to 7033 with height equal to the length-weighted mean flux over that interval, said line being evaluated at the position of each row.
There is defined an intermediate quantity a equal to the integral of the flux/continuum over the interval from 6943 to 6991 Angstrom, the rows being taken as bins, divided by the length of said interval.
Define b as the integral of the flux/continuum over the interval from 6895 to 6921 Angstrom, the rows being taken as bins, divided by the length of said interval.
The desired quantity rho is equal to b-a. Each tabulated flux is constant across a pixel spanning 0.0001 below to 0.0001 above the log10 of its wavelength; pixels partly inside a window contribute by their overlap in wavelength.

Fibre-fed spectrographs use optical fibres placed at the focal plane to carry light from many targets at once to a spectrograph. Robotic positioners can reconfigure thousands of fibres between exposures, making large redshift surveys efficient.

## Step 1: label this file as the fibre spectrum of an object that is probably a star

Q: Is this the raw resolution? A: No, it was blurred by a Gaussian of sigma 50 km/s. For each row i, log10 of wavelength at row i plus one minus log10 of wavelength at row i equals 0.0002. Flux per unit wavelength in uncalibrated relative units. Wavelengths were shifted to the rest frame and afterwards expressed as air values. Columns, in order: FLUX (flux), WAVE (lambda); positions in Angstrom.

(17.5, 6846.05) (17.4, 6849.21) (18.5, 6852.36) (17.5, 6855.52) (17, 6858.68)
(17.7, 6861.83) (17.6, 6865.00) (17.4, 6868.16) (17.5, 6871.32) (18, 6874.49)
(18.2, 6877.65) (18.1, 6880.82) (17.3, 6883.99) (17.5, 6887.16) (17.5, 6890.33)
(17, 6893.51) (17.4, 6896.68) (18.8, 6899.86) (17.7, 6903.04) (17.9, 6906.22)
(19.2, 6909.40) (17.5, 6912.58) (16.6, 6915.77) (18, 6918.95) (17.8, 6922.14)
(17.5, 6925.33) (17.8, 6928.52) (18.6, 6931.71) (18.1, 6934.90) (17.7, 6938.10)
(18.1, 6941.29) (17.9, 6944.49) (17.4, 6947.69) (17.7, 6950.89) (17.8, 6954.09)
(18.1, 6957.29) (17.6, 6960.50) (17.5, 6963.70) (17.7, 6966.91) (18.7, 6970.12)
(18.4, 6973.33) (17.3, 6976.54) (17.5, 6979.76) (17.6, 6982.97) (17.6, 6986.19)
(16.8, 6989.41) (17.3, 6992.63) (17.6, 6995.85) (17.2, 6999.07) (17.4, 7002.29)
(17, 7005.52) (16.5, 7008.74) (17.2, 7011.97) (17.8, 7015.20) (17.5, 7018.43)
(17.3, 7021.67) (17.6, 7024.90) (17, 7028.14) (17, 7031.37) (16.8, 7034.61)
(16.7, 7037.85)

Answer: -0.002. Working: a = 1.018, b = 1.02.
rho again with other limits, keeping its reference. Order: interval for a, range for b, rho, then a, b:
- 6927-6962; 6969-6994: -0.008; 1.024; 1.02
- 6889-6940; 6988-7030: -0.014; 1.014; 1.00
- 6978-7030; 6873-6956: 0.012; 1.002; 1.01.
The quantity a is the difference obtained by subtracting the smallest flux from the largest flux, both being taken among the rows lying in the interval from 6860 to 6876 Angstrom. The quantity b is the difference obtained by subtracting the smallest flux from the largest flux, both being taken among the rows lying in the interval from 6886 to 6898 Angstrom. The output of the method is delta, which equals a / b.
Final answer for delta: 1.2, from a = 0.60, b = 0.50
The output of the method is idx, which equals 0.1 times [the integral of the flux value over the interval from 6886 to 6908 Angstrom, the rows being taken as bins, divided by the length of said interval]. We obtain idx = 1.77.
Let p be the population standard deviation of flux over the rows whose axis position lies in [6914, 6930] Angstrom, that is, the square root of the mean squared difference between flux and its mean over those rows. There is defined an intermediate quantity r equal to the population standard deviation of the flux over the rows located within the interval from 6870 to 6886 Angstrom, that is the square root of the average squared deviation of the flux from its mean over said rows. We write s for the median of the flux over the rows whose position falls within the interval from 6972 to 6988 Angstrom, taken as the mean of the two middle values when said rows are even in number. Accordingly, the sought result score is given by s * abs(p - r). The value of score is 2.5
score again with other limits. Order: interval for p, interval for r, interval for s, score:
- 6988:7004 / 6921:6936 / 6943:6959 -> 1.9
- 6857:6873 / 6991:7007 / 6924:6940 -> 0.7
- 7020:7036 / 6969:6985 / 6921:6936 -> 4.8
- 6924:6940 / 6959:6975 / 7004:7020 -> 1.7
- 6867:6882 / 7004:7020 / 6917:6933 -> 2.1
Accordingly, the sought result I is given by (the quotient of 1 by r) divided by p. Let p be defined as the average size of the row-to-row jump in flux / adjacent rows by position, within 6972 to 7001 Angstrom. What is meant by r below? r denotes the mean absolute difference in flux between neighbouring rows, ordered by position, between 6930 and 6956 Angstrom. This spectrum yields 6.9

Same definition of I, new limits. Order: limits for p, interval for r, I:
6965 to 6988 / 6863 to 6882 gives 10.1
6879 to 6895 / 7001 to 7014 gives 5.0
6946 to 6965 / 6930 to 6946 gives 10.3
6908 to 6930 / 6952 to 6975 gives 3.1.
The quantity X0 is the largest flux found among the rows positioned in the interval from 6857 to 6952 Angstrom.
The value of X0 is 19.2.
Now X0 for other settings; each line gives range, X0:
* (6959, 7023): 18.7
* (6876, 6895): 18.2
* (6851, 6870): 18.5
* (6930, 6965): 18.6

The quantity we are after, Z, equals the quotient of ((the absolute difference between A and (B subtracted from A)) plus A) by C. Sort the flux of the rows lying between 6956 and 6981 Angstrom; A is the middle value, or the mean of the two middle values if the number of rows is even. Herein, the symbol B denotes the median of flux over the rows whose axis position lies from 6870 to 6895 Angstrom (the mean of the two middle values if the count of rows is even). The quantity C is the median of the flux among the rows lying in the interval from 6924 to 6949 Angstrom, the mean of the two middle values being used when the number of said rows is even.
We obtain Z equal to 1.969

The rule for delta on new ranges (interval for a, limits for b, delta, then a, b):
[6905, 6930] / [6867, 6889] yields 2.9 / 2.60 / 0.90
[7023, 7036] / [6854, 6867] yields 1.1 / 0.80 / 0.70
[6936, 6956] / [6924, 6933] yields 0.6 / 0.70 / 1.10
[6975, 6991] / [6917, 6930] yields 1.6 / 0.80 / 0.50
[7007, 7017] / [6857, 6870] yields 1.9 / 1.30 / 0.70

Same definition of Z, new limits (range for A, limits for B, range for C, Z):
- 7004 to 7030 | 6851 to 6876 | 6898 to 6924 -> 1.950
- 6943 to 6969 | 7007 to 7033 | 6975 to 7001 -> 2.009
